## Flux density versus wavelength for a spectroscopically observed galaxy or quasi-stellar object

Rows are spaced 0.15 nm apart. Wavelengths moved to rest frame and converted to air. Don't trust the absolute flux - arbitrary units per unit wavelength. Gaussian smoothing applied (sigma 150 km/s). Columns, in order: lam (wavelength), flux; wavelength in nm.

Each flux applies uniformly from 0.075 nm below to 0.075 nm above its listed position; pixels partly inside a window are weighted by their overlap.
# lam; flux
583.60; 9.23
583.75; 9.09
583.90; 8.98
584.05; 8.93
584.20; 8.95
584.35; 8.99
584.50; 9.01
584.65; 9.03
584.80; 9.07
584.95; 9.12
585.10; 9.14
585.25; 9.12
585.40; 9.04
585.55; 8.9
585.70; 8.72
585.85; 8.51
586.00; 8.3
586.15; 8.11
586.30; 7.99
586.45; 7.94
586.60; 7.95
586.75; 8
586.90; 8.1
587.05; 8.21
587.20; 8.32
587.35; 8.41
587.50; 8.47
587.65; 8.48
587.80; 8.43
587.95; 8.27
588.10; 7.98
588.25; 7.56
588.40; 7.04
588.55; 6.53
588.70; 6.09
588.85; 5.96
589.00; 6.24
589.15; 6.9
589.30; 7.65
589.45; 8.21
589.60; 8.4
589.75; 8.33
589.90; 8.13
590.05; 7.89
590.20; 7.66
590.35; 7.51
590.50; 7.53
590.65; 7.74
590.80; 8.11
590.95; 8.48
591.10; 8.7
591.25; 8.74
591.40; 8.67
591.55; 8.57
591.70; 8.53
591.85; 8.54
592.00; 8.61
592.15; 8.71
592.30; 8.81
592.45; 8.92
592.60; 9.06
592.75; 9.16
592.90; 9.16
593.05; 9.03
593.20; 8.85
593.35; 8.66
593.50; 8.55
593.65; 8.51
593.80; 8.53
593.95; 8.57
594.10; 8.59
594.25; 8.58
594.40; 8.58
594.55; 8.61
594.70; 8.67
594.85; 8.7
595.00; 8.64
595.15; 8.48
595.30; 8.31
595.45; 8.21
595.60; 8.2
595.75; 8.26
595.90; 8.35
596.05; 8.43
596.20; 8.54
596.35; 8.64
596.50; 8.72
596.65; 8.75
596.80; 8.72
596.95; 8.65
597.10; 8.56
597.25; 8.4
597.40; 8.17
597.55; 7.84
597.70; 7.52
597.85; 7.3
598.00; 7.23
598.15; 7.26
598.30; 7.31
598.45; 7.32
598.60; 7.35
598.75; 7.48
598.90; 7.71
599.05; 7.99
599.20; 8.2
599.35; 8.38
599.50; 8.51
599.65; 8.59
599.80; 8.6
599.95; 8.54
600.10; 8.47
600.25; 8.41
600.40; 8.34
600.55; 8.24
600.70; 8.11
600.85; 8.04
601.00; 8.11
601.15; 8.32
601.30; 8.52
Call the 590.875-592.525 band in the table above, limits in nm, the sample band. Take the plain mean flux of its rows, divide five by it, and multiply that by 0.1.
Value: 0.0577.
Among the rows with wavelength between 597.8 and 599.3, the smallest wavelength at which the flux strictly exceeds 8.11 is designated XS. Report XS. 599.20 nm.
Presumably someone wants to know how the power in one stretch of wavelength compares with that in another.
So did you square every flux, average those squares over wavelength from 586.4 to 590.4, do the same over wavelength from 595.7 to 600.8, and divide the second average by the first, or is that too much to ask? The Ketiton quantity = 1.10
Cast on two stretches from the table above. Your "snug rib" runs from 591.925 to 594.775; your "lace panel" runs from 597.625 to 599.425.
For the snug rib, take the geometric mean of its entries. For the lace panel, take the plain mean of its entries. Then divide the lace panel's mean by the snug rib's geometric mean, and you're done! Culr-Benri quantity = 0.87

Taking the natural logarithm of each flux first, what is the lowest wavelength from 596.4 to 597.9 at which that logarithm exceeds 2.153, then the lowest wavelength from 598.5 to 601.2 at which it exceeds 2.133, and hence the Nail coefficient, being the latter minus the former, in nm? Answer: 3.00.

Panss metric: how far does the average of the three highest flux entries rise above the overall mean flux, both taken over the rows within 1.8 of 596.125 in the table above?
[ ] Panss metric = 0.34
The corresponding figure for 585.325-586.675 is 0.50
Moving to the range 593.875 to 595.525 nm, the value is 0.13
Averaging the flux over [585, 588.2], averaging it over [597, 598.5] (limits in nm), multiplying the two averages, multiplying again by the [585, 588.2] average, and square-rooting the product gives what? 23.3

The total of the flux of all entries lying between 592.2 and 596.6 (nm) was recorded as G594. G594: 250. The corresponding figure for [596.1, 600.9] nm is 260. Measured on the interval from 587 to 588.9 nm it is 100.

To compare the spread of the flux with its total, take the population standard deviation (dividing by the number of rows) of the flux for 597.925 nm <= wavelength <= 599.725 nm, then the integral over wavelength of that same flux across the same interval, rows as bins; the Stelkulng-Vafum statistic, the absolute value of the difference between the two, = 13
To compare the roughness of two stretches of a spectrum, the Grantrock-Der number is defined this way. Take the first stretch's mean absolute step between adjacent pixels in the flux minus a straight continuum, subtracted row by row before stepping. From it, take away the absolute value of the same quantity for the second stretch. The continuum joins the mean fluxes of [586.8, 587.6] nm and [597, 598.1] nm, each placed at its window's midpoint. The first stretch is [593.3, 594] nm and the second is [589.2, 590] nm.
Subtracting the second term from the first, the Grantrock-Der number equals -0.20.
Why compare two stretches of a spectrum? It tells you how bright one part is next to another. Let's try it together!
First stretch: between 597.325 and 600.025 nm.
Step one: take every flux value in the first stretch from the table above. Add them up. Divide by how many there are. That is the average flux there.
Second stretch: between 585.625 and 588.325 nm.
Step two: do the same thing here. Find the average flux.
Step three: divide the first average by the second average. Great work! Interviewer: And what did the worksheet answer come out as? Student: 0.96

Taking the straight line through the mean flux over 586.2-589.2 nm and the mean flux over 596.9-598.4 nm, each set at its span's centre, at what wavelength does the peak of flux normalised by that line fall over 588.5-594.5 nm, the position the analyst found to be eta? 592.75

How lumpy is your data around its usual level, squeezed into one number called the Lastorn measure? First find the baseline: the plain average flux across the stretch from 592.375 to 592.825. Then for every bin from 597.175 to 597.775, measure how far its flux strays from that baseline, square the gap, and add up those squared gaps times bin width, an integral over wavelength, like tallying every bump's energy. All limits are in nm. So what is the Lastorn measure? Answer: 0.75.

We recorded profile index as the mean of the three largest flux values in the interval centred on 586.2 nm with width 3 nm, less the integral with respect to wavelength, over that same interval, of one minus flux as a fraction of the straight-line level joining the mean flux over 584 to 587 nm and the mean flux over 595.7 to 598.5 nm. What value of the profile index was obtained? 9.09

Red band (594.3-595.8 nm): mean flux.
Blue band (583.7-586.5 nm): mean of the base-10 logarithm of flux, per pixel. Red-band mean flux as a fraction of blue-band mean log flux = 9.0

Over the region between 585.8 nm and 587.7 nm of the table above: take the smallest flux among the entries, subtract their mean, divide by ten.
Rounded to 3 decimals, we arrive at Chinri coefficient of -0.027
